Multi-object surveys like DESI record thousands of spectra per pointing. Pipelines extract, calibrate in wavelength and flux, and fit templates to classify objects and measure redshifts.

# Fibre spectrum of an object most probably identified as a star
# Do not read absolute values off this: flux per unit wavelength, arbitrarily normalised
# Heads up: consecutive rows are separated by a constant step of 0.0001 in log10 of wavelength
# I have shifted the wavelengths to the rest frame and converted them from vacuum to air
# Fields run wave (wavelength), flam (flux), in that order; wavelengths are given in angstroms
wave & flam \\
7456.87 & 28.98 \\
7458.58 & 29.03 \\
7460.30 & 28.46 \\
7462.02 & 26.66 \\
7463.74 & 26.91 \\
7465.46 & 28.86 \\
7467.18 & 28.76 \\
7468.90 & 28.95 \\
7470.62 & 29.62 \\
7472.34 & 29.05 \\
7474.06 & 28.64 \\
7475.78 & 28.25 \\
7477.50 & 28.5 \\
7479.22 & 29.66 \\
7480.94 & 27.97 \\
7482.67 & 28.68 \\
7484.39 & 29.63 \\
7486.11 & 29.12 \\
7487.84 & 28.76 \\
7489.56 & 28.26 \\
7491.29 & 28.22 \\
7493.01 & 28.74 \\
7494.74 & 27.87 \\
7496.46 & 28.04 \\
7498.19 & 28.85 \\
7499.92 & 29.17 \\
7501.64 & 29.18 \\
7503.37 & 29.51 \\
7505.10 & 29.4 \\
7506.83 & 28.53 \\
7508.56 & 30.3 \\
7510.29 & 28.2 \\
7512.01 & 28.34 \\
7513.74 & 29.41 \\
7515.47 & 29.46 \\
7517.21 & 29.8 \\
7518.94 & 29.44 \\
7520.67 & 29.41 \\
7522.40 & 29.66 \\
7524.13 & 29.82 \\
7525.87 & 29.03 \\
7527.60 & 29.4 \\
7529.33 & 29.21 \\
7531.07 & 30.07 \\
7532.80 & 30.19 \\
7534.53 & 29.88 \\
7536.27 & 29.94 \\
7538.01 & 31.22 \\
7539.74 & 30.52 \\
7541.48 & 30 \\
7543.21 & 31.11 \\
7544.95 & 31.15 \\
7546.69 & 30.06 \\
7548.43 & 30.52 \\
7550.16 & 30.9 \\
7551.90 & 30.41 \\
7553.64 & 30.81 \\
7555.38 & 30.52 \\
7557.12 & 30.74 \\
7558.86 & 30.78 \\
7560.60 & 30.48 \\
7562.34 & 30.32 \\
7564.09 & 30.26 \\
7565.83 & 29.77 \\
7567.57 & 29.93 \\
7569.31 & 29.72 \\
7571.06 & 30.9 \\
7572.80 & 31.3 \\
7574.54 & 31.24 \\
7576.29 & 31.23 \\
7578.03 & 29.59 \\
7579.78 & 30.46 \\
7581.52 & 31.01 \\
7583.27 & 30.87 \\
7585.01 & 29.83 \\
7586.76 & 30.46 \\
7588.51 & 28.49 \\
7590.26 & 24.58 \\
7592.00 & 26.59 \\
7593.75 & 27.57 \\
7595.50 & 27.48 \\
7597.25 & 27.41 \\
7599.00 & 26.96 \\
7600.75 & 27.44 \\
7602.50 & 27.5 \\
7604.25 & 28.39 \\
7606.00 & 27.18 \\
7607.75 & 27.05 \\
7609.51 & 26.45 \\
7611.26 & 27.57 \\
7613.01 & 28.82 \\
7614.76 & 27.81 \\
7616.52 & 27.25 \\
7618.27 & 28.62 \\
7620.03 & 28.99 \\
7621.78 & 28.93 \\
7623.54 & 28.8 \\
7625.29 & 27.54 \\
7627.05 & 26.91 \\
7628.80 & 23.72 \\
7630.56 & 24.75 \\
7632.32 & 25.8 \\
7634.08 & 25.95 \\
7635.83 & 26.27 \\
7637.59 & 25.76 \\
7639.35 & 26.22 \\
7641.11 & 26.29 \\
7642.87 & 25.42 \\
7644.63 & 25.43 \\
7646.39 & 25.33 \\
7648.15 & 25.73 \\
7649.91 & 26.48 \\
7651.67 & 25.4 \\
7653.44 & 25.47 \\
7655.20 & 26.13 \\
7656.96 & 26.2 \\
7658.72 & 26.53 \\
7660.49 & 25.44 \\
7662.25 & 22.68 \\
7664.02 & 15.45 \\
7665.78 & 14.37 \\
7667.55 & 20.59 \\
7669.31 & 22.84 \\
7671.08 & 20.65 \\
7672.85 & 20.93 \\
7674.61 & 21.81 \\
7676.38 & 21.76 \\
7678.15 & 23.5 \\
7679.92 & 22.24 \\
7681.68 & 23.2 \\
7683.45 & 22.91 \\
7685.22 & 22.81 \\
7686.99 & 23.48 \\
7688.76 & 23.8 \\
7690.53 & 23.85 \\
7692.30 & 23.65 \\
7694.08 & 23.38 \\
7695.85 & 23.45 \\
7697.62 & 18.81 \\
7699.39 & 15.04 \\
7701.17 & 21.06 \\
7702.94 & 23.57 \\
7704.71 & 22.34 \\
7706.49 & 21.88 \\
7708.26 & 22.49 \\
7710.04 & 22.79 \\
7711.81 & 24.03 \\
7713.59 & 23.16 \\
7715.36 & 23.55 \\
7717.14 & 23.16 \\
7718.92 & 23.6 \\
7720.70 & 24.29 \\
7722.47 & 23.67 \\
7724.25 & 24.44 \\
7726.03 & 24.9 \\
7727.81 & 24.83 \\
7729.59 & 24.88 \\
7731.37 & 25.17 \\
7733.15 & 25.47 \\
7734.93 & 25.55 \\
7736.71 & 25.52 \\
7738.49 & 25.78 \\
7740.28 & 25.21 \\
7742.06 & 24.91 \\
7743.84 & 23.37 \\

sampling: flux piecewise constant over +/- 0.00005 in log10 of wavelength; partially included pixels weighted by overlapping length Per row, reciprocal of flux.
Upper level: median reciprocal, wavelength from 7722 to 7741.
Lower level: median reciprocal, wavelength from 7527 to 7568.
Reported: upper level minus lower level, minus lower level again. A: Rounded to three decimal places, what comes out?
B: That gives -0.026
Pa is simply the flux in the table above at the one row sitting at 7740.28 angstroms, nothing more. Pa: 25.21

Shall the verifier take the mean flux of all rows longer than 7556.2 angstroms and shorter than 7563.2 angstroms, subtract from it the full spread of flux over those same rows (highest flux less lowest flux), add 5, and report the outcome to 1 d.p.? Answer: 35.1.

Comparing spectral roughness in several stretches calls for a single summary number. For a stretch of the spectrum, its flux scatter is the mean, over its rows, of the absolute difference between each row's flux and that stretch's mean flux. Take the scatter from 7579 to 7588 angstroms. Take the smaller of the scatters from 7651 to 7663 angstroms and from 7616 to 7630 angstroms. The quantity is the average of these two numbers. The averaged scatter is 0.56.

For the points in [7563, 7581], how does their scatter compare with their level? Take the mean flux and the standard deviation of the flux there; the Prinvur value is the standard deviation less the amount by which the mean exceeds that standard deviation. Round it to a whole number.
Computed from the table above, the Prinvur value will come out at -29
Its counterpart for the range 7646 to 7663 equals -23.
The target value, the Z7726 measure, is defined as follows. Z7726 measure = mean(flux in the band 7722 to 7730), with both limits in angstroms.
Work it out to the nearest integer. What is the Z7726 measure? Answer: 25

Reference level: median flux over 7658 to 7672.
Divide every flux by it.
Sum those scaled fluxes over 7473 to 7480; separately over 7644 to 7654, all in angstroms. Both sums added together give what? 12.4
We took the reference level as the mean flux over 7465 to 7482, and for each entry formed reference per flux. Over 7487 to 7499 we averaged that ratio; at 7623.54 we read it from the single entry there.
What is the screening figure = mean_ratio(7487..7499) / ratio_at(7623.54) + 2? 3.01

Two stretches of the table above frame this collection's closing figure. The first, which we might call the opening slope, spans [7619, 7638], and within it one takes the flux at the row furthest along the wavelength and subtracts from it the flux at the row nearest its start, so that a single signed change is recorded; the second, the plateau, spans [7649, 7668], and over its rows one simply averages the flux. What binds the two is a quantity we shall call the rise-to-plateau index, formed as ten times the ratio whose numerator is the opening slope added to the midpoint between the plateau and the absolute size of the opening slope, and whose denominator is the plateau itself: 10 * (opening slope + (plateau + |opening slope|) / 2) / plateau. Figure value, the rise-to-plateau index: 4.3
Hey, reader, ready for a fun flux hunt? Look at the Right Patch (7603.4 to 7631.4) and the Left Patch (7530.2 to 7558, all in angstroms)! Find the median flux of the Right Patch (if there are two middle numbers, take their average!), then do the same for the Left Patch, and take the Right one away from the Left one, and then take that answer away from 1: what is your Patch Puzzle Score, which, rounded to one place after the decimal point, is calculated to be -2.0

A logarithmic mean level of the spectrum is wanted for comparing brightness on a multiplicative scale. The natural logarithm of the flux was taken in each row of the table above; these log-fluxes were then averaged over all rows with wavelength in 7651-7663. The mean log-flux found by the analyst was 3.23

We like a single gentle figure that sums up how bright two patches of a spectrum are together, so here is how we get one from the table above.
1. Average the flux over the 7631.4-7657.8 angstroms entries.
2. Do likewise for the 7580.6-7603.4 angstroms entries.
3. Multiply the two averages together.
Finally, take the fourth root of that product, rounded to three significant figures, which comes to 5.20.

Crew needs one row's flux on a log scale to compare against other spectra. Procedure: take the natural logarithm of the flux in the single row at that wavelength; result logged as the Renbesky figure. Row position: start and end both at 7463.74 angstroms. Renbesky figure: 3.29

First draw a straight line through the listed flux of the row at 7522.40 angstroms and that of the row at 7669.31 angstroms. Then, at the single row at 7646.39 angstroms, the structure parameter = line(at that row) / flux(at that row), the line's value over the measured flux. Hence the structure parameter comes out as 0.944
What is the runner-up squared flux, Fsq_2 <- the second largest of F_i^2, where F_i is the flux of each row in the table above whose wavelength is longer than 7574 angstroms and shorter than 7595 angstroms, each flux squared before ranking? 975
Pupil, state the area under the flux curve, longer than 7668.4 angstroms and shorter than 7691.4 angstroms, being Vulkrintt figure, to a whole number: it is 520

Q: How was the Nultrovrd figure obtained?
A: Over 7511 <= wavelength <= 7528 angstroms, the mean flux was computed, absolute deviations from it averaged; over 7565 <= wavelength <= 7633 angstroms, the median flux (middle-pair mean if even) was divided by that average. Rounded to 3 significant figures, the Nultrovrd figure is 103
